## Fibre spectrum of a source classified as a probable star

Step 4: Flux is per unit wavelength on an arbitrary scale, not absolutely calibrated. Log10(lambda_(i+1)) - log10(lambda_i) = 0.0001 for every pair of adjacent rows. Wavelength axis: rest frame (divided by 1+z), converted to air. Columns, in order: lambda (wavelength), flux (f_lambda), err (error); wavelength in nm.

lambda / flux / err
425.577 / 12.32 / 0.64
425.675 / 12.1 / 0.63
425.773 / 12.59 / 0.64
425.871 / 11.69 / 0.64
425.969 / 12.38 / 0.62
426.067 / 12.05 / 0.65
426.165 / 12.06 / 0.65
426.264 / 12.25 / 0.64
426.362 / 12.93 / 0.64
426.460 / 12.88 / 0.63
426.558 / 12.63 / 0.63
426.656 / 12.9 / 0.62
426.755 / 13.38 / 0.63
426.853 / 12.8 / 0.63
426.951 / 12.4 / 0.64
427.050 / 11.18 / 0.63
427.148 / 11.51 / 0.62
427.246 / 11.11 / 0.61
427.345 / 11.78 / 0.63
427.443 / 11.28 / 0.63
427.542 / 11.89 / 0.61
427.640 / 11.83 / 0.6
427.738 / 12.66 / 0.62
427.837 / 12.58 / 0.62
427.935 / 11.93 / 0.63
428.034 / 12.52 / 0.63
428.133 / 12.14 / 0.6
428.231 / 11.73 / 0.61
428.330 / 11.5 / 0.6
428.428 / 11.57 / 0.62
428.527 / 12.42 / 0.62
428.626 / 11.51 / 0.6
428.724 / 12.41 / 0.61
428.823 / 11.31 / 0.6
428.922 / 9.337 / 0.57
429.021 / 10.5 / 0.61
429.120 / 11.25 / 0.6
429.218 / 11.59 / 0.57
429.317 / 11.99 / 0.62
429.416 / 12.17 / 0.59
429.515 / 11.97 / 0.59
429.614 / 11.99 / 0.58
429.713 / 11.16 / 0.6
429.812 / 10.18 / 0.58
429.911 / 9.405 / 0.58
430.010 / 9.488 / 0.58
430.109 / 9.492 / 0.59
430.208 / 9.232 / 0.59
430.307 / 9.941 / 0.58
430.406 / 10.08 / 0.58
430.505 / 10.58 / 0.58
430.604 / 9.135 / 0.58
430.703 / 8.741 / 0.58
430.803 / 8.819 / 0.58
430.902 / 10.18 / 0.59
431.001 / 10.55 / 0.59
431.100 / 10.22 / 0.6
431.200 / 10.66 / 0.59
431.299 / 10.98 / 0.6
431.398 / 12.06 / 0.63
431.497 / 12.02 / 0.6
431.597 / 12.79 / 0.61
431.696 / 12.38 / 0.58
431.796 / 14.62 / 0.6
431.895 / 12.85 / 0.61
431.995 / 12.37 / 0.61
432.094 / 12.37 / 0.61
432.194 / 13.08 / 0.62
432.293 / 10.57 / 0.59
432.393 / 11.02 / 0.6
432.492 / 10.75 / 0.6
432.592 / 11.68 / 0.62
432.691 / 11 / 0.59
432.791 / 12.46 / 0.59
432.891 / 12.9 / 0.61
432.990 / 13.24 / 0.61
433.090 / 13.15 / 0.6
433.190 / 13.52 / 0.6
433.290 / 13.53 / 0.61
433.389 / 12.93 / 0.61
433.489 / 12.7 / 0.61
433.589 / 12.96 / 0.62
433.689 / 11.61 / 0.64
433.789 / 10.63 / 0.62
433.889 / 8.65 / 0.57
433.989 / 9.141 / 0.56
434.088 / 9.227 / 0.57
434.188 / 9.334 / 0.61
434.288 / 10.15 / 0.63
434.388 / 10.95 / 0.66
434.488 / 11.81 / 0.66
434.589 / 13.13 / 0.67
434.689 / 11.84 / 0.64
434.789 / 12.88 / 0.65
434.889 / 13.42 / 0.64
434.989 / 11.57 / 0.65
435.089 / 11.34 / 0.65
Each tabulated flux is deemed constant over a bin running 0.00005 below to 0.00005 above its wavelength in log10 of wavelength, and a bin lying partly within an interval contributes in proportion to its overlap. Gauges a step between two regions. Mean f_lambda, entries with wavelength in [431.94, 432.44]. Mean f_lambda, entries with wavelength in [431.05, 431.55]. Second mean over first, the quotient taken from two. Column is 1.06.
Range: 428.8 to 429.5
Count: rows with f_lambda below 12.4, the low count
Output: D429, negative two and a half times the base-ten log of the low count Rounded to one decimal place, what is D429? -2.1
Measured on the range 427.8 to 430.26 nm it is -3.3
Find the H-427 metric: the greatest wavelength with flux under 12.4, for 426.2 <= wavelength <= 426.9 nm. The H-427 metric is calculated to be 426.264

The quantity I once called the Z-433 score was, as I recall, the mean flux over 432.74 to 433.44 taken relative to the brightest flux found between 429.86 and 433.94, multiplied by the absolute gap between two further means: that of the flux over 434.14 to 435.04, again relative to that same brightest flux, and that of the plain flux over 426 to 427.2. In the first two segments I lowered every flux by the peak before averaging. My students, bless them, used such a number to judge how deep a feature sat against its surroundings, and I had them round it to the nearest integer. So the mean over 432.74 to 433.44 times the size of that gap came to -23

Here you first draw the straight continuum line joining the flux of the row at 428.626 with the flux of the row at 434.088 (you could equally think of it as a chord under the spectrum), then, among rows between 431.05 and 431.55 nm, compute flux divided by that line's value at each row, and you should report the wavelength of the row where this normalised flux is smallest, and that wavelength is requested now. 431.100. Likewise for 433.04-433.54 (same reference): 433.489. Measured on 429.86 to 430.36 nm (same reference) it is 430.208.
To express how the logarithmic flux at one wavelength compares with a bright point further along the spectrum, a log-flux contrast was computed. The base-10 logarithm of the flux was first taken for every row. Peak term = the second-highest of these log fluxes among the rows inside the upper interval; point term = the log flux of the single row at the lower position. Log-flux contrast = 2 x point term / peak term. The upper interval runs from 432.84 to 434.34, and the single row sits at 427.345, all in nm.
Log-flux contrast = 1.89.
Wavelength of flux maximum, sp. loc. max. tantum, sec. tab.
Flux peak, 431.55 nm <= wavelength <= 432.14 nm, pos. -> 431.796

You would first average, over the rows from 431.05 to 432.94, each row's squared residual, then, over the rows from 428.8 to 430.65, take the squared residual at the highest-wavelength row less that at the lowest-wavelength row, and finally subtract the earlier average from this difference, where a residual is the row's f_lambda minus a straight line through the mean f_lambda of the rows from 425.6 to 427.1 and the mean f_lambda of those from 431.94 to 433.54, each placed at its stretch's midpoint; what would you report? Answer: 7.9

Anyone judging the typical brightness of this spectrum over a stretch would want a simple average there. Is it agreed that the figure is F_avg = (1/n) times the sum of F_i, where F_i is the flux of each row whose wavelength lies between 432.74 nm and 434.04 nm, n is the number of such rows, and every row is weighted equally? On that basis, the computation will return 12.1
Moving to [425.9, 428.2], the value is 12.2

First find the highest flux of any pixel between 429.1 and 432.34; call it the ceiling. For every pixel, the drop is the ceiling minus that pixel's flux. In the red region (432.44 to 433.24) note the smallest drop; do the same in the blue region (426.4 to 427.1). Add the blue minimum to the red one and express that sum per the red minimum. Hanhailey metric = 2.1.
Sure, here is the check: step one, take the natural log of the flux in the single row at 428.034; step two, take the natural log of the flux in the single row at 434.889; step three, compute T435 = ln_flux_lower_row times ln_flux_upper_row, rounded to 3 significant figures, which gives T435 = 6.56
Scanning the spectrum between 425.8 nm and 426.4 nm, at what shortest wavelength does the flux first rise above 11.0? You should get 425.871 nm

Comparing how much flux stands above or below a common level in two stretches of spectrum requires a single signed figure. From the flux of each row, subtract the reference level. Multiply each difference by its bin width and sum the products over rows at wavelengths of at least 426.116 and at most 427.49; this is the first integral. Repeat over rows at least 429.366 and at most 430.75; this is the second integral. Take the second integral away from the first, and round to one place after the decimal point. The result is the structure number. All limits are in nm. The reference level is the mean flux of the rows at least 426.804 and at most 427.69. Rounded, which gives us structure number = 2.7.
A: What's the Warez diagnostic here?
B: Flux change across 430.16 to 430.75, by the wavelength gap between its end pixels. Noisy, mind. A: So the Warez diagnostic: -1.0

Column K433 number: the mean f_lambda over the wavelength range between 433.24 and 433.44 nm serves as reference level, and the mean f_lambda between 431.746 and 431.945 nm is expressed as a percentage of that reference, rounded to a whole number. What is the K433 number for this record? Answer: 104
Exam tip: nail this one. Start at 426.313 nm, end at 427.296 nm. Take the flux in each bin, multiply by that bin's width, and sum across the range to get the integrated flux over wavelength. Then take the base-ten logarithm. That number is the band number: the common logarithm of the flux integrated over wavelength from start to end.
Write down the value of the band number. 1.08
